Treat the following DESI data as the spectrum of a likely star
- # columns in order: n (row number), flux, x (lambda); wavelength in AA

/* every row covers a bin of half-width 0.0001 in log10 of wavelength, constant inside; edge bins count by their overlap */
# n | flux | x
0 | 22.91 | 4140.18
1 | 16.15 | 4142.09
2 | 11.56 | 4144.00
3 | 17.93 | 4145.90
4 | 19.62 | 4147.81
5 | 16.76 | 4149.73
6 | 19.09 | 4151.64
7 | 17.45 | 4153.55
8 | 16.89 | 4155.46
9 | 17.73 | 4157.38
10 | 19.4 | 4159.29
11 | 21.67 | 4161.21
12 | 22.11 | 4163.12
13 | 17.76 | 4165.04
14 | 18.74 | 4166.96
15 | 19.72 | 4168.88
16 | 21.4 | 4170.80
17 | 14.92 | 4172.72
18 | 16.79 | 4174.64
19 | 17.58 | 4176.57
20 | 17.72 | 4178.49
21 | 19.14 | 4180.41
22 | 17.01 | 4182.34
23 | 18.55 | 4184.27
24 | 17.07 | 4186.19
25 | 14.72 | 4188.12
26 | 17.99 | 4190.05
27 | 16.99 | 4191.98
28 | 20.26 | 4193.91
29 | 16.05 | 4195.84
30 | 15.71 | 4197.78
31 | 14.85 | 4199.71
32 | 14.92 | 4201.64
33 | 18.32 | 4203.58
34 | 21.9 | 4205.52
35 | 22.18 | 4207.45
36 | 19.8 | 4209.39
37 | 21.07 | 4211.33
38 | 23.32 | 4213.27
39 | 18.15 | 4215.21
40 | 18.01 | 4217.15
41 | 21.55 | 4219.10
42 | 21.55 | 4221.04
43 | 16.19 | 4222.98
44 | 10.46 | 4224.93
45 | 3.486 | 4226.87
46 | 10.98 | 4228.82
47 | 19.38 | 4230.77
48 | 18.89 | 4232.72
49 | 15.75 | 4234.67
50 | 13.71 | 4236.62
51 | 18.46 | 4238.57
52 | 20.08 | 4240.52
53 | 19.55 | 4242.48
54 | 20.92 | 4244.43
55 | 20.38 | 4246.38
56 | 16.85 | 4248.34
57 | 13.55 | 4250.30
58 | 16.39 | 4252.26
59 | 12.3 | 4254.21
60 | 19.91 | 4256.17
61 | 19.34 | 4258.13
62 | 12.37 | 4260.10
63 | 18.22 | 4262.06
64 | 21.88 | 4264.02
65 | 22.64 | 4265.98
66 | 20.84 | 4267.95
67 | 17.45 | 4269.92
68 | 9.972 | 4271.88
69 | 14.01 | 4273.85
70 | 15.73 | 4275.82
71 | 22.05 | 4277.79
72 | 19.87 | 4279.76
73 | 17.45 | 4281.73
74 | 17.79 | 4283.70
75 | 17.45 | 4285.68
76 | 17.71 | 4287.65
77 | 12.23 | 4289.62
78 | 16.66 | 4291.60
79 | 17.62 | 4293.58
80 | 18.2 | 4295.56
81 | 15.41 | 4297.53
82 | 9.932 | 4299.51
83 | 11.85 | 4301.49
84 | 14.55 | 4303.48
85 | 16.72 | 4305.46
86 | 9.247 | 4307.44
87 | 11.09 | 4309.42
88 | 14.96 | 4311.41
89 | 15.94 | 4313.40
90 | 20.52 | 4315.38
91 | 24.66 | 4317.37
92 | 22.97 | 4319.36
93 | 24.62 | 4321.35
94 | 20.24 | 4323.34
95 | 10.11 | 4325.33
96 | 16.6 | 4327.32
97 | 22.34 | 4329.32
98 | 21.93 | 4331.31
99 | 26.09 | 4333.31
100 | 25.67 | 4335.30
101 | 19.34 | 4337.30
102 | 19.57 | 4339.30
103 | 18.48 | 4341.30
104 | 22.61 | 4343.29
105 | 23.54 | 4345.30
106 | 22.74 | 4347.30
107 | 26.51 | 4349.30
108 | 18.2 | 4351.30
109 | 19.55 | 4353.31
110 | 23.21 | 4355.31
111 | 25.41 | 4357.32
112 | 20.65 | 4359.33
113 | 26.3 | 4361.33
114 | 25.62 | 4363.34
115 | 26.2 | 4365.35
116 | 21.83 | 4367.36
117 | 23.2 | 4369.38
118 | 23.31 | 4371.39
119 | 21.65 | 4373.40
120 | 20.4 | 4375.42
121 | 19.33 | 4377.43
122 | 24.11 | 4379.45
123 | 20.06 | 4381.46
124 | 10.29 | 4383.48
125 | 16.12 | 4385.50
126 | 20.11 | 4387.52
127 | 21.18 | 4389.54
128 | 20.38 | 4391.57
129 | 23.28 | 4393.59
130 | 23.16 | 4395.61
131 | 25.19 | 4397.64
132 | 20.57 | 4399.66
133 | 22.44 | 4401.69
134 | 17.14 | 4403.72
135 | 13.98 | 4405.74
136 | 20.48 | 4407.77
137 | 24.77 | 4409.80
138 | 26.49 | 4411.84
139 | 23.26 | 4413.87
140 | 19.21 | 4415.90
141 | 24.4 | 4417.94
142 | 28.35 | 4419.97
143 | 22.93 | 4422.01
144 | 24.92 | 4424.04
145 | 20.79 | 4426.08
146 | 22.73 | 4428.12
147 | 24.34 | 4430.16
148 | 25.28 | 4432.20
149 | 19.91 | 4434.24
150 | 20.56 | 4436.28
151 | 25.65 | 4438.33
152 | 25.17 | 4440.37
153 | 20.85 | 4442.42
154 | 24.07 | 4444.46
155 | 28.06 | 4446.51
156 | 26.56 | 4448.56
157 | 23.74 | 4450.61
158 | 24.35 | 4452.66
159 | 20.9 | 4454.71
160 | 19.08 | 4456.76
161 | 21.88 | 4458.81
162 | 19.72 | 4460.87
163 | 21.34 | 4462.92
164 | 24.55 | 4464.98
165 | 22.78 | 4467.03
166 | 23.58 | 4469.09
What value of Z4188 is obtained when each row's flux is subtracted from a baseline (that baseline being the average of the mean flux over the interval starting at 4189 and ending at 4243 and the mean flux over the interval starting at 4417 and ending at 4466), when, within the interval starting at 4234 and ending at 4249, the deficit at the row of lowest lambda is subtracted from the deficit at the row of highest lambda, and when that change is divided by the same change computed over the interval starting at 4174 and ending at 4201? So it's -0.57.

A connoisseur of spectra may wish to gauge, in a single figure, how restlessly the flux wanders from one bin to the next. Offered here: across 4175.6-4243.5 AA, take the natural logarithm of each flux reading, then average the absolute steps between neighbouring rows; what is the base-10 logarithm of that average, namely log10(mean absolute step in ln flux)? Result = -0.71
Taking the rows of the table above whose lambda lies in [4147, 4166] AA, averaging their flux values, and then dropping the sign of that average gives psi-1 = 18.8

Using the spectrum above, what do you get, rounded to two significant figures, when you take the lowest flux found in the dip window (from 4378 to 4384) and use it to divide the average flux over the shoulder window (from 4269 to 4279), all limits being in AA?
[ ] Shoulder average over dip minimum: 1.5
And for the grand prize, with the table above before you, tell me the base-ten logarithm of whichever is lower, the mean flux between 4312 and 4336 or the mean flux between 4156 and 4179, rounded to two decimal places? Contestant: 1.27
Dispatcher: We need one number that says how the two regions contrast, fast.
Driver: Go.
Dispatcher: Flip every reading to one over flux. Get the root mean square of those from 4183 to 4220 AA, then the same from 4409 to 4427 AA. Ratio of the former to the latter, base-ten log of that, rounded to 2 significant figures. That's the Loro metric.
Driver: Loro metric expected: 0.12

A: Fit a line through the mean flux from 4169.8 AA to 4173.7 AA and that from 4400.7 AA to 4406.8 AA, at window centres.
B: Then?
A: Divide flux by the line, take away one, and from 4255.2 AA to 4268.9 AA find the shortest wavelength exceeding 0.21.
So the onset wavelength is 4264.02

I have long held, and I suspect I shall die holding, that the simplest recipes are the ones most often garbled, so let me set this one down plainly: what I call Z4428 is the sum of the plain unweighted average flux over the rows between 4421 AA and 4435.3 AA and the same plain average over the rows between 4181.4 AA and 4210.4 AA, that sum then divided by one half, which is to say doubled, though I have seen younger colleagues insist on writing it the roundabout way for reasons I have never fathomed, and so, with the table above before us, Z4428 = 81.5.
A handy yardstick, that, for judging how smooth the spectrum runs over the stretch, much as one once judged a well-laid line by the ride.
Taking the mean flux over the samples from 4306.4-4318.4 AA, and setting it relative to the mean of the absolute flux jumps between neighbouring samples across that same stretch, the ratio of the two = 5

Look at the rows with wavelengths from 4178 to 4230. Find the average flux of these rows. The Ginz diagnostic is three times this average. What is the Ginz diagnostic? 52.0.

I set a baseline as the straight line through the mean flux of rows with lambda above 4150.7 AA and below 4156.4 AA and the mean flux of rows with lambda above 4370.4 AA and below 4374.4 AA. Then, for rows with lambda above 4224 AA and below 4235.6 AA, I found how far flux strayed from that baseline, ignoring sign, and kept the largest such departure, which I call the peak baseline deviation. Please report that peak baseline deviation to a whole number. 16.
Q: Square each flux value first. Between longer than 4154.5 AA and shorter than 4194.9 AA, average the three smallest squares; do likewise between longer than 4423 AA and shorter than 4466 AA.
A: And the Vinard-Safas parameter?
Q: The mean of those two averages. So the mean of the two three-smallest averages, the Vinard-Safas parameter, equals 312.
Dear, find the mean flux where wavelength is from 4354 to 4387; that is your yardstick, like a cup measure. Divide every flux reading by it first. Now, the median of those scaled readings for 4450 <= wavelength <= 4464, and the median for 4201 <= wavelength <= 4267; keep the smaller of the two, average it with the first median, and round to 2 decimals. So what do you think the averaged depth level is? 0.92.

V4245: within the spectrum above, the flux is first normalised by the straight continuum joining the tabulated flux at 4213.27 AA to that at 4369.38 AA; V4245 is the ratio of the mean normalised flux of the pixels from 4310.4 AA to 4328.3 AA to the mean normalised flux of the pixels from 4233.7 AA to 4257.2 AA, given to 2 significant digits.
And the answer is 1.1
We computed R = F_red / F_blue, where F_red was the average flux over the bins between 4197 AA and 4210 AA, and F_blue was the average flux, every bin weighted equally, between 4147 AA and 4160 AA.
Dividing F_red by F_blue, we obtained 1.01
